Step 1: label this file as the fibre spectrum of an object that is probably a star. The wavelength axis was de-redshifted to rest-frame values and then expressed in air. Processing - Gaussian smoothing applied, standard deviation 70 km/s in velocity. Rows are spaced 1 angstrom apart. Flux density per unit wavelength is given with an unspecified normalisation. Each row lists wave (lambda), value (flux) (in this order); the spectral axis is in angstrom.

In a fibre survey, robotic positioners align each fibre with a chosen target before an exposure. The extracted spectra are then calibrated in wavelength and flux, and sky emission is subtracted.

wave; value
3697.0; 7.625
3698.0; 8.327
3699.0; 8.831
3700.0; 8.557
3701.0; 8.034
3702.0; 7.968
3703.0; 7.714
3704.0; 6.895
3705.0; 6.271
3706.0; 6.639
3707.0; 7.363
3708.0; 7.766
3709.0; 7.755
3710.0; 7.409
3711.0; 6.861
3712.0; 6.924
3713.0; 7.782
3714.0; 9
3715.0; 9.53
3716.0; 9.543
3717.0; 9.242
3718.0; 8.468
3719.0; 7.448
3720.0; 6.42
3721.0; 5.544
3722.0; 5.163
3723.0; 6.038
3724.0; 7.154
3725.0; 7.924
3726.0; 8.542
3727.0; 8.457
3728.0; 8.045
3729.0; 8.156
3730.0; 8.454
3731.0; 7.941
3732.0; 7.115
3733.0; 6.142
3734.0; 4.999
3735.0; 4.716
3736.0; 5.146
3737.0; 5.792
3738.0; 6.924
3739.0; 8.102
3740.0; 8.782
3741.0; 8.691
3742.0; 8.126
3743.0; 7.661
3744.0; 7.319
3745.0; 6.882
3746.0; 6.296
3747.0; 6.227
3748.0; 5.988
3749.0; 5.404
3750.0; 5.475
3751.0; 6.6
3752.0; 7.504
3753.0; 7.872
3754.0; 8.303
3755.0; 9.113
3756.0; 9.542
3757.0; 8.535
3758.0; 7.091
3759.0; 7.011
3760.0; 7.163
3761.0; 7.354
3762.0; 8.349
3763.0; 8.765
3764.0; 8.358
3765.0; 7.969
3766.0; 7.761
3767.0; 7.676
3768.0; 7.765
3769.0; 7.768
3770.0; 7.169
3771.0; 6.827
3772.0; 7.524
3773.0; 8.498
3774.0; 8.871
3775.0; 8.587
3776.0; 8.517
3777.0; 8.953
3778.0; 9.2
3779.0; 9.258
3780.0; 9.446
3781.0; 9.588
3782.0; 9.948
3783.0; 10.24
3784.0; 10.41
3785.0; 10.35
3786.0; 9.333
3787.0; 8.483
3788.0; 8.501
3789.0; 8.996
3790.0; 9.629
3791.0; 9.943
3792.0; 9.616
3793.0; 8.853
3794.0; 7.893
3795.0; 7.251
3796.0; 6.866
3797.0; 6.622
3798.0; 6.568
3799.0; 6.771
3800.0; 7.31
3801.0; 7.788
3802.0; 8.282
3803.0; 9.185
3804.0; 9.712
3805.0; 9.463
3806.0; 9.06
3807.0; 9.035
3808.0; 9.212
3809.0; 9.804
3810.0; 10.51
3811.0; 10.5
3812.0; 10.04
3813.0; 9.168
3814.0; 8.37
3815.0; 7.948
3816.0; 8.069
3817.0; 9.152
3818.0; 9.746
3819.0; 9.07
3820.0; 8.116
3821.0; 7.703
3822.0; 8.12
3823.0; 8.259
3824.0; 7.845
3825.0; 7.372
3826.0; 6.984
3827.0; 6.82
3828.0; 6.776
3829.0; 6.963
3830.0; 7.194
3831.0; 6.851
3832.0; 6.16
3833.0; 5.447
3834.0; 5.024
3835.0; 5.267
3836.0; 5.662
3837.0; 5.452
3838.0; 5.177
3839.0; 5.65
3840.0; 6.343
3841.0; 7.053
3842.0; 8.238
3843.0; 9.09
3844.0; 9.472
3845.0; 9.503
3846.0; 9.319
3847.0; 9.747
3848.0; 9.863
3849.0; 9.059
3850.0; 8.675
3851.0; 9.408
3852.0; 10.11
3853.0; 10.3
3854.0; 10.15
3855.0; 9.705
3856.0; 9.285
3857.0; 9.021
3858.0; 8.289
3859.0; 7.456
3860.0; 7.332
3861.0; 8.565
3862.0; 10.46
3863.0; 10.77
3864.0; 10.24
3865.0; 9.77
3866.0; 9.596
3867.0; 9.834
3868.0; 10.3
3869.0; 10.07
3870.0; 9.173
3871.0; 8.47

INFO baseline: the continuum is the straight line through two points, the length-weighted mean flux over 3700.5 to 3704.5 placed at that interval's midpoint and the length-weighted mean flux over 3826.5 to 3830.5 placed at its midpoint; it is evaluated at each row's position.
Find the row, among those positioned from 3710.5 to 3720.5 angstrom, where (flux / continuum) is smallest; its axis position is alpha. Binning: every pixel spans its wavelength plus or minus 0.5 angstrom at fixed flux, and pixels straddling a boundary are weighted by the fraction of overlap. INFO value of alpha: 3720.0 angstrom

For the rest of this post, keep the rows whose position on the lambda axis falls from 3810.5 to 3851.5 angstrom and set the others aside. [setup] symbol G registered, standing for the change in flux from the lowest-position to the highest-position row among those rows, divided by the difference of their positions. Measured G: -0.027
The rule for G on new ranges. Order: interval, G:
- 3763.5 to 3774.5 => 0.051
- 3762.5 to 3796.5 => -0.058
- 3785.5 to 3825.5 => -0.050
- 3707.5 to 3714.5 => 0.206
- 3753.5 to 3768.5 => -0.038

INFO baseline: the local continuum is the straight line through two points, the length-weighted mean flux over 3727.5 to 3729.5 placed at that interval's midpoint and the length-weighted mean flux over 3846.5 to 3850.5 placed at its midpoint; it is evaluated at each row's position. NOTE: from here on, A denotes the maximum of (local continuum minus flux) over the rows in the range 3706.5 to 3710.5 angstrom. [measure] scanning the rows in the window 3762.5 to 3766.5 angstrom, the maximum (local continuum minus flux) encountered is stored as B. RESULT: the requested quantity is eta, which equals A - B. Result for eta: 0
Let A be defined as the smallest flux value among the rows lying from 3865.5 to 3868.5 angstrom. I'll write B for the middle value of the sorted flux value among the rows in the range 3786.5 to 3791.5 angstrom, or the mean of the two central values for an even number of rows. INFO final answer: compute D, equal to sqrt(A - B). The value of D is 0.8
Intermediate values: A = 9.596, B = 9.0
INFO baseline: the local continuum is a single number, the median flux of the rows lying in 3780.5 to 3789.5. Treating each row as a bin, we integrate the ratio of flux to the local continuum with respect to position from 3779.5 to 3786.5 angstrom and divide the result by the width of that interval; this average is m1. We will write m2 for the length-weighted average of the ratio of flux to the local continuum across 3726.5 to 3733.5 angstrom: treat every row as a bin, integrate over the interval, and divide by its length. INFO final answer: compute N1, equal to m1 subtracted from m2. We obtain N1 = -0.22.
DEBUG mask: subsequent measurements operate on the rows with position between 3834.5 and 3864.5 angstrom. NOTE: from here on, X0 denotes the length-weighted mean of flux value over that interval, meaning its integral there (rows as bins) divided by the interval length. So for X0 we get 8.5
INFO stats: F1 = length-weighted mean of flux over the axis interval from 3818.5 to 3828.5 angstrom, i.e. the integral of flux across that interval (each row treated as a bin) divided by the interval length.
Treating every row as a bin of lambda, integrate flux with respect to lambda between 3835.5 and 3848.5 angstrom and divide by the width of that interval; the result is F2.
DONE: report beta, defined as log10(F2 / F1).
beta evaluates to 0.00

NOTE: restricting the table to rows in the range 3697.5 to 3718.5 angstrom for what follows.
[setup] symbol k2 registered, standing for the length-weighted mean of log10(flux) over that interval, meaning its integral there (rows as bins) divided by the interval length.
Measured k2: 0.90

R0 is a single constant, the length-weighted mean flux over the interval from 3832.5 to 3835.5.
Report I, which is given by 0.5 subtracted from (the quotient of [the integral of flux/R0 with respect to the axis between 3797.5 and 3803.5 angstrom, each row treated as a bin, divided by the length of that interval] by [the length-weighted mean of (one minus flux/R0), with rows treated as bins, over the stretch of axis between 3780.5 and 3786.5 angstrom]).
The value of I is -2.1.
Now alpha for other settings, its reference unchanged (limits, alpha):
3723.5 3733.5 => 3733.0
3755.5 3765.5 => 3759.0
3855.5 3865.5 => 3860.0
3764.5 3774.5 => 3771.0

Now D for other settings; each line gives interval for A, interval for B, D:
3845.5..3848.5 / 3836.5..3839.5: 2.0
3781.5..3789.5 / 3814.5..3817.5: 0.6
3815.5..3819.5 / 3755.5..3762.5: 0.8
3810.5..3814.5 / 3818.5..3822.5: 0.5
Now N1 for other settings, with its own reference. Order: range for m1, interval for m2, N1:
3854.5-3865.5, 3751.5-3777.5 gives -0.12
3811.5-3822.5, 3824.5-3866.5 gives -0.06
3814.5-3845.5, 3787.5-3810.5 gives 0.13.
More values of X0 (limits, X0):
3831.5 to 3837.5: 5.5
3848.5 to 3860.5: 9.1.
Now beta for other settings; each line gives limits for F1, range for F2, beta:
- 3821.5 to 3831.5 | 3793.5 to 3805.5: 0.03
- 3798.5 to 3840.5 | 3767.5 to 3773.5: -0.01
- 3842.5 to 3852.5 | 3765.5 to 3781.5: -0.05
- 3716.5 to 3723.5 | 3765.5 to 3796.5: 0.10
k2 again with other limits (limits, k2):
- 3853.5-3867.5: 0.97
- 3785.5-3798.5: 0.92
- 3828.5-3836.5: 0.78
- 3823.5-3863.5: 0.89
